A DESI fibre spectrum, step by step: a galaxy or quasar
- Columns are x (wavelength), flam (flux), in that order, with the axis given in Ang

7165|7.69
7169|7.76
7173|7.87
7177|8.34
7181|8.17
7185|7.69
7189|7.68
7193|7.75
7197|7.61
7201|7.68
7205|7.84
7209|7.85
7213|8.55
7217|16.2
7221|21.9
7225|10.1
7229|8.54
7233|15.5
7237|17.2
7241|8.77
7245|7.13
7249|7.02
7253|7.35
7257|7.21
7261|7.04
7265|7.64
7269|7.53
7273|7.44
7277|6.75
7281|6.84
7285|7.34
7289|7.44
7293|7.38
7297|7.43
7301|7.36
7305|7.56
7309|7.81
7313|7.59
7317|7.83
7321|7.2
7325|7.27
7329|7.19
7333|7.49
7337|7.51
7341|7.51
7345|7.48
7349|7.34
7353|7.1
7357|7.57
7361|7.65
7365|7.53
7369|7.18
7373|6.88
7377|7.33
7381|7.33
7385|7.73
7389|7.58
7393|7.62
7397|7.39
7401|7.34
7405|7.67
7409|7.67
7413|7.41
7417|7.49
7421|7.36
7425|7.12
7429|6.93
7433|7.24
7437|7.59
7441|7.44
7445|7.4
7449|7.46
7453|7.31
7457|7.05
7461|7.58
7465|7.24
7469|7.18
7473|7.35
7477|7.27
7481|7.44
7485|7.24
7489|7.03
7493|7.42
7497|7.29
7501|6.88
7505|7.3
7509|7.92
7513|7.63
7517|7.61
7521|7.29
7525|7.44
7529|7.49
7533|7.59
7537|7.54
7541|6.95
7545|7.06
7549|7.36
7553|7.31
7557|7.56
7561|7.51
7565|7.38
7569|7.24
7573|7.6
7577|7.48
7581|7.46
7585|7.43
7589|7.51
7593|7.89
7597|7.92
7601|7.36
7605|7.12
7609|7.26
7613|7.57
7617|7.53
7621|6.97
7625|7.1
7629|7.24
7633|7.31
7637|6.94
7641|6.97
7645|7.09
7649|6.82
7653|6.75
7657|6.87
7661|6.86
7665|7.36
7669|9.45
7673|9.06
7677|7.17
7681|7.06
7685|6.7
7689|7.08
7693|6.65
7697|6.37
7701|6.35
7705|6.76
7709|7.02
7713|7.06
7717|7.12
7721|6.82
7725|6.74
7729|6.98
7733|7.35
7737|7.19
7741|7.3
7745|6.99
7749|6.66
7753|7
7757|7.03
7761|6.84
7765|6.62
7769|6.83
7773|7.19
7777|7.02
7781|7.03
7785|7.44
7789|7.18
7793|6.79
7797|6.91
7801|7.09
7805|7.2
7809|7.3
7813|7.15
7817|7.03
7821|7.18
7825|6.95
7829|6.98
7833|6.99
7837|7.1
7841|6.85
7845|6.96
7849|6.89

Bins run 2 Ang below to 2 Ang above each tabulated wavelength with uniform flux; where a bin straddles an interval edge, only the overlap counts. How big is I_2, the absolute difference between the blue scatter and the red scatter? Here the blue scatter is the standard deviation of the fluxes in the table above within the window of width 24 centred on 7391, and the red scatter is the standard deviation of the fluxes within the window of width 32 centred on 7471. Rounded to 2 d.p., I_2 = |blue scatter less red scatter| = 0.00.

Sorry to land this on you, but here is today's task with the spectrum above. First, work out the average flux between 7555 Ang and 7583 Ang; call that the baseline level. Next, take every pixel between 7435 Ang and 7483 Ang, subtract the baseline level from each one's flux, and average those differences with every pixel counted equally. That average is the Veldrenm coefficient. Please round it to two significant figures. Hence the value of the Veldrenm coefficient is -0.10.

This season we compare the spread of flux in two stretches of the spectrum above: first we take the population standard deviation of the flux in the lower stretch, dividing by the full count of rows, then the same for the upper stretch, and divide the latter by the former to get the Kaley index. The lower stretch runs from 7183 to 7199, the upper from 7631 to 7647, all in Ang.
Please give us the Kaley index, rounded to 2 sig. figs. 2.9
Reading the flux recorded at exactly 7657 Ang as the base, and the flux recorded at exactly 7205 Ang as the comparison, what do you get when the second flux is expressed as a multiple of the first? 1.14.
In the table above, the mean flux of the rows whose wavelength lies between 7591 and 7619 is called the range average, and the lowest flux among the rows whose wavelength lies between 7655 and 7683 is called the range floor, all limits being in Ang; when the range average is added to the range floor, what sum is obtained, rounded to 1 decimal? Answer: 14.4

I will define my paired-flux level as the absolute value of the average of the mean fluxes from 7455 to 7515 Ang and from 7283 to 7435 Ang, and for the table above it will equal 7.37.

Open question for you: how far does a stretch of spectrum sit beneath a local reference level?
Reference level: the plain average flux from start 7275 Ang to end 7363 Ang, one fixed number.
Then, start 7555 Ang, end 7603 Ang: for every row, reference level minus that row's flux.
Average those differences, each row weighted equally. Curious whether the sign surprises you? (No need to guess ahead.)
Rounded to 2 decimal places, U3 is -0.14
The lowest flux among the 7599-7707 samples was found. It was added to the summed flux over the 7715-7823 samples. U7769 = 196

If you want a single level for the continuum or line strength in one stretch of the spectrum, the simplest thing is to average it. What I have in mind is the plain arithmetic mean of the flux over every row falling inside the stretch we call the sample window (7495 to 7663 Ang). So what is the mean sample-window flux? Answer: 7.32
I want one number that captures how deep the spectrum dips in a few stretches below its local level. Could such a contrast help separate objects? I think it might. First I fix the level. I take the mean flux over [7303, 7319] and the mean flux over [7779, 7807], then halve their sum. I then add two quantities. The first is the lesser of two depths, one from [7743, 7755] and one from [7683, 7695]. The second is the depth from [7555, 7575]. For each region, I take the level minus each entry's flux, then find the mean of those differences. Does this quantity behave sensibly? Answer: 0.45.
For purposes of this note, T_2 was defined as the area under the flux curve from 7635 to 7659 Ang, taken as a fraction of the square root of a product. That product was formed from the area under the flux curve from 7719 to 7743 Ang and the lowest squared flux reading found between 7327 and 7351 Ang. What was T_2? 1.77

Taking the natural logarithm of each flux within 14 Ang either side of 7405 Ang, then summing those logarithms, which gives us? 14.12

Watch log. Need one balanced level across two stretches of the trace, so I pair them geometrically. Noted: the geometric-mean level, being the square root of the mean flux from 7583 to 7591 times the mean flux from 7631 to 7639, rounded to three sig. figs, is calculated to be 7.30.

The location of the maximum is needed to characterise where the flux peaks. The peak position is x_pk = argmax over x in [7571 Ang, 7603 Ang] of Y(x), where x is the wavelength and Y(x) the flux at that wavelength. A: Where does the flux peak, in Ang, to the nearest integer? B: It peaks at 7597 Ang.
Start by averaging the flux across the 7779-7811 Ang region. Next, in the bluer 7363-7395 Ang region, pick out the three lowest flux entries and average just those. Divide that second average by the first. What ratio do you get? 1.00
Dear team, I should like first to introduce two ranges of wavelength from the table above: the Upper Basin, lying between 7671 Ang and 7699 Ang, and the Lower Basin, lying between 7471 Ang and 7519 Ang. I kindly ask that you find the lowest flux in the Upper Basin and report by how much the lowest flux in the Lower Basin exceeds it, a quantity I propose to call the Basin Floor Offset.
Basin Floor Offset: 0.5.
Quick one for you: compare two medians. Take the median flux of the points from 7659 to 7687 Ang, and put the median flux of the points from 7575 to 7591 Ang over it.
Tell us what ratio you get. 1.04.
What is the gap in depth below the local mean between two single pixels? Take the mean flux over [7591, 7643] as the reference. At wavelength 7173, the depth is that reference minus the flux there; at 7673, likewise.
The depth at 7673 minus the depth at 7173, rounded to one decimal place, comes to -1.2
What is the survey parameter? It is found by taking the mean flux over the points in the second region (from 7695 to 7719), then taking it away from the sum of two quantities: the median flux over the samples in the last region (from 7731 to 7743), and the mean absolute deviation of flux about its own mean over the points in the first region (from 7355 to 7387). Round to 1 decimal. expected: 0.7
